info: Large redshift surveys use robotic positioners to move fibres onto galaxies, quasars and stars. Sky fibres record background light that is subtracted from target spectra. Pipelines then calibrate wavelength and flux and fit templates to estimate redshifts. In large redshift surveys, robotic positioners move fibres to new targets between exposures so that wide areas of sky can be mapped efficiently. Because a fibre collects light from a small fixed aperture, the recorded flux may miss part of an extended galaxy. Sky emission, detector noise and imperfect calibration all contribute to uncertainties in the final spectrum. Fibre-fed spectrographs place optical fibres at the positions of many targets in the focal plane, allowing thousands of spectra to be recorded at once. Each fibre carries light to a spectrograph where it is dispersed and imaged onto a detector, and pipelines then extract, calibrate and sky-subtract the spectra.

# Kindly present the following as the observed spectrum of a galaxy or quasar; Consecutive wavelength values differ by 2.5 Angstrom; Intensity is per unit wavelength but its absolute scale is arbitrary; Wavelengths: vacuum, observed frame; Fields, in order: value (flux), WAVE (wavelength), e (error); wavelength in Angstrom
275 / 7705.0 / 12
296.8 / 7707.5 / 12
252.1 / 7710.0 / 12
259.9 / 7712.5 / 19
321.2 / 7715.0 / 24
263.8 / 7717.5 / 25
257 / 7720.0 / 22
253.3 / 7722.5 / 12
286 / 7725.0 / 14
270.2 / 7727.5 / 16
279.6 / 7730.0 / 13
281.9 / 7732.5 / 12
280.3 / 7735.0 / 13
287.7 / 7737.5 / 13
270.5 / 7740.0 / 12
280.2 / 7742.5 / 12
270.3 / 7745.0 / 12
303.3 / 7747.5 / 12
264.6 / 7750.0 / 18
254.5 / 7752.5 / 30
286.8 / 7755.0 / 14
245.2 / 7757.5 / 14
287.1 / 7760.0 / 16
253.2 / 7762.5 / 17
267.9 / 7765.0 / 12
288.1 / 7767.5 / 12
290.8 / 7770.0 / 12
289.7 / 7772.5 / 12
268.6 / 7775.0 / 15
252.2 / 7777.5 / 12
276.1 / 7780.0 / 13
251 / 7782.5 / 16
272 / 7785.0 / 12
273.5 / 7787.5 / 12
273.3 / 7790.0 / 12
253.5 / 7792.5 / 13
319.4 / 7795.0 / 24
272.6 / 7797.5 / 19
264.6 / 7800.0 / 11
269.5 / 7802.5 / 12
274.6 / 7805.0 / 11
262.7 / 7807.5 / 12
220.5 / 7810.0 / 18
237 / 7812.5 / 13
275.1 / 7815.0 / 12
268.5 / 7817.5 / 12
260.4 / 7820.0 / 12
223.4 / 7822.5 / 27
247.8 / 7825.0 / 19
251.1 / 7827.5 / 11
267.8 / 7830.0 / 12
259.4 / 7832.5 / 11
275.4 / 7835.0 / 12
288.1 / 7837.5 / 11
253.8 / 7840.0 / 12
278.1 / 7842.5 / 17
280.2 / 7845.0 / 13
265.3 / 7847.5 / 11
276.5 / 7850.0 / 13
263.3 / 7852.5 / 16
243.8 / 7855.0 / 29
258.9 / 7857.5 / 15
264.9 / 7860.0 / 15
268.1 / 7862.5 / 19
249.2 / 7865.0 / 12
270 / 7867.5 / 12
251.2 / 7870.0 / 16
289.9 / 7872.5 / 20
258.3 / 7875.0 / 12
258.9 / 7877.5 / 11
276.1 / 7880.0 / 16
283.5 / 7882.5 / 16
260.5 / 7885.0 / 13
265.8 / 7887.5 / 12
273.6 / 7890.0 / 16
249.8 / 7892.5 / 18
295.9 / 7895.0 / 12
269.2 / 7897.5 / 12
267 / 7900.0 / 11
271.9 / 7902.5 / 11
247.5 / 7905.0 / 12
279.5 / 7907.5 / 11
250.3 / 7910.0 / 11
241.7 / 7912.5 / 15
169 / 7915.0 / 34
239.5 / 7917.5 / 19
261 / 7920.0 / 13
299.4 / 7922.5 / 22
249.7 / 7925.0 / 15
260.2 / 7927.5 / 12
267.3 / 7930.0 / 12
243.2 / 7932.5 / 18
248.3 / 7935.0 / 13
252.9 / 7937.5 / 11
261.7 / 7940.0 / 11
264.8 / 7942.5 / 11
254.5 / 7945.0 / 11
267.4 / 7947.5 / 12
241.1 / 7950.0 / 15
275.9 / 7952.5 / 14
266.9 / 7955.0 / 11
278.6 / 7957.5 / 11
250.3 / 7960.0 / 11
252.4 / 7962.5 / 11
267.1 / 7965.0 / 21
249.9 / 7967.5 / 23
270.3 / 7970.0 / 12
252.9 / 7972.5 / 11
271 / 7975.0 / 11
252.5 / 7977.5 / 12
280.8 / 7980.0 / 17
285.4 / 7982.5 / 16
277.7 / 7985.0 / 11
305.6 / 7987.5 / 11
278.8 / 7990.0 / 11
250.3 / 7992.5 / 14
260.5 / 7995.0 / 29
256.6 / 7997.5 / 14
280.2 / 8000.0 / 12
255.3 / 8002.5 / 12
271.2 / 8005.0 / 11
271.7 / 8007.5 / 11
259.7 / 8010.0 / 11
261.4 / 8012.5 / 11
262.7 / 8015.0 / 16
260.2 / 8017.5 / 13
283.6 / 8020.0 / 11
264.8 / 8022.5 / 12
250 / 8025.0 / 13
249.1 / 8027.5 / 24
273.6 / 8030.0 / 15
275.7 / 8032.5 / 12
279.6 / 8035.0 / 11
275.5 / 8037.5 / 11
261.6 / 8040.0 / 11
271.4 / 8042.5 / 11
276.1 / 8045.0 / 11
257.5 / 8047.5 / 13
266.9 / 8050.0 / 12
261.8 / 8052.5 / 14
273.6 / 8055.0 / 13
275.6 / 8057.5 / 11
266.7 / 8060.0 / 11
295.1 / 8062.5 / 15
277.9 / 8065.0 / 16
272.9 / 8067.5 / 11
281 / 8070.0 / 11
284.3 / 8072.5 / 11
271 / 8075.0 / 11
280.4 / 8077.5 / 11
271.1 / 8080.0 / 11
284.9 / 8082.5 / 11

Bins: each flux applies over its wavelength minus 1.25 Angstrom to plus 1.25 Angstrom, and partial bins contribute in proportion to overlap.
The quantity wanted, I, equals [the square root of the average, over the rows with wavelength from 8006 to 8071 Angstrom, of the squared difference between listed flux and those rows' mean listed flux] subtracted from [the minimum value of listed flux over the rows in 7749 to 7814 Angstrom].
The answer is 210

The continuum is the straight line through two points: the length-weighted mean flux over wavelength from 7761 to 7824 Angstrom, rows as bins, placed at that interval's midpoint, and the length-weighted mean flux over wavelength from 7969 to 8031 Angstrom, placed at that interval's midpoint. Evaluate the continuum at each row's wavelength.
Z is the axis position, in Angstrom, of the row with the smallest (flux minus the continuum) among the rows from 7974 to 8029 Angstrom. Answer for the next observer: 8027.5 Angstrom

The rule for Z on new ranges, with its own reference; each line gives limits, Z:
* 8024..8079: 8027.5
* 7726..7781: 7757.5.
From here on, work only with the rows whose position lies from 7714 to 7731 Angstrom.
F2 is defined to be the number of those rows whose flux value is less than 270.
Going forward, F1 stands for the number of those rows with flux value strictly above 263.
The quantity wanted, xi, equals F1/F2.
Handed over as 1.7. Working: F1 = 5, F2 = 3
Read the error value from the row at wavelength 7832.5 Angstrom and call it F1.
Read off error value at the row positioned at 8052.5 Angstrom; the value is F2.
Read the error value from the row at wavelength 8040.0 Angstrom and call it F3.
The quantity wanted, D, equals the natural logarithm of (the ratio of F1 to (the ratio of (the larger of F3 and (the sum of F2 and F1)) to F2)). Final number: 1.82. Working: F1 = 11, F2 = 14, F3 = 11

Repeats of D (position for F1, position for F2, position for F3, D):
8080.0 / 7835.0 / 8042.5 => 1.75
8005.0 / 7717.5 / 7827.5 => 2.03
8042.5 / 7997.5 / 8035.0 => 1.82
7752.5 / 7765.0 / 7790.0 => 2.15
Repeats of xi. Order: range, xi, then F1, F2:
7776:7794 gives 1.3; 4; 3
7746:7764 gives 1.0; 4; 4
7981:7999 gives 1.3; 4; 3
